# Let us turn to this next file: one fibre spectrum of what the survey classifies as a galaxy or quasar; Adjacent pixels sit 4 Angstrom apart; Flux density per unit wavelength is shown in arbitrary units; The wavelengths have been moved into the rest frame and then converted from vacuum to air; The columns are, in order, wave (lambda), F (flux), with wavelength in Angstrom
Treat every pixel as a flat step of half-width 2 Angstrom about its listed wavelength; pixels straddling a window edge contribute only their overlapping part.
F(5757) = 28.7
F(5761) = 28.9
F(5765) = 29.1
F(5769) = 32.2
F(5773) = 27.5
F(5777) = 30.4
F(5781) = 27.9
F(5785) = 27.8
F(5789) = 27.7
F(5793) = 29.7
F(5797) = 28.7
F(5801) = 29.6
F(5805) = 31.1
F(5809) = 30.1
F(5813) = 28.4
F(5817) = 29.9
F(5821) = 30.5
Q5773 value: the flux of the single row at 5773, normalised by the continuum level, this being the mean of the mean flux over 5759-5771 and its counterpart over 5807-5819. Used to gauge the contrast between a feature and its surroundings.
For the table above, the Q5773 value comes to 0.92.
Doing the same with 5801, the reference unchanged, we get 0.99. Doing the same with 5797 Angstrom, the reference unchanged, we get 0.96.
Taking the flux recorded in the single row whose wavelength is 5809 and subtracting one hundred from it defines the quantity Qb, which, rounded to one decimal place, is -69.9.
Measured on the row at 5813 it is -71.6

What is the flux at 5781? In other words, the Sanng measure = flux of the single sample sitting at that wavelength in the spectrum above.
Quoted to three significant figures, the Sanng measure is 27.9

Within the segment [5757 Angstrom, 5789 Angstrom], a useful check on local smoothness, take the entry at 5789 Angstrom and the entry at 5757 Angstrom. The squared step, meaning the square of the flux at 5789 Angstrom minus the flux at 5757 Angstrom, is 1.0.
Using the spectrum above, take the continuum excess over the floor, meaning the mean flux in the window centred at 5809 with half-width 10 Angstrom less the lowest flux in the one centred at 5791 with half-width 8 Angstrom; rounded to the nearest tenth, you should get 2.1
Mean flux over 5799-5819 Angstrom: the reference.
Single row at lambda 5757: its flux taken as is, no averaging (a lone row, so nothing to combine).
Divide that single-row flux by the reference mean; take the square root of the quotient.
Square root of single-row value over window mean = 0.98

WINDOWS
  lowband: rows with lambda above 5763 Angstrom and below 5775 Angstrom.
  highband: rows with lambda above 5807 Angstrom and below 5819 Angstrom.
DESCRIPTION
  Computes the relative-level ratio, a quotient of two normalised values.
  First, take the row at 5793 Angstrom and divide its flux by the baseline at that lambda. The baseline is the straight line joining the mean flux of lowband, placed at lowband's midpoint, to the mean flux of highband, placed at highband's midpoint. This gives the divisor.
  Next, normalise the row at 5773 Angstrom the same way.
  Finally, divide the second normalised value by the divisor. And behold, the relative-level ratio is 0.92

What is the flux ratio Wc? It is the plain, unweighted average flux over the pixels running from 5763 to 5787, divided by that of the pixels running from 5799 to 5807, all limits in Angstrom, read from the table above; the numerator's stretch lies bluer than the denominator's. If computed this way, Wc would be 0.960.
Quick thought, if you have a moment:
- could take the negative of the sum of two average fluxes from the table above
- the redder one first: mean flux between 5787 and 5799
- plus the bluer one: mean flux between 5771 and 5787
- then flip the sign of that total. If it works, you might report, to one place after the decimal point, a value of -57.1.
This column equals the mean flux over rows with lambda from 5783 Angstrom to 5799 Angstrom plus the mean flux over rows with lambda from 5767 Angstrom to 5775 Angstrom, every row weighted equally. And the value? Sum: 58.3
